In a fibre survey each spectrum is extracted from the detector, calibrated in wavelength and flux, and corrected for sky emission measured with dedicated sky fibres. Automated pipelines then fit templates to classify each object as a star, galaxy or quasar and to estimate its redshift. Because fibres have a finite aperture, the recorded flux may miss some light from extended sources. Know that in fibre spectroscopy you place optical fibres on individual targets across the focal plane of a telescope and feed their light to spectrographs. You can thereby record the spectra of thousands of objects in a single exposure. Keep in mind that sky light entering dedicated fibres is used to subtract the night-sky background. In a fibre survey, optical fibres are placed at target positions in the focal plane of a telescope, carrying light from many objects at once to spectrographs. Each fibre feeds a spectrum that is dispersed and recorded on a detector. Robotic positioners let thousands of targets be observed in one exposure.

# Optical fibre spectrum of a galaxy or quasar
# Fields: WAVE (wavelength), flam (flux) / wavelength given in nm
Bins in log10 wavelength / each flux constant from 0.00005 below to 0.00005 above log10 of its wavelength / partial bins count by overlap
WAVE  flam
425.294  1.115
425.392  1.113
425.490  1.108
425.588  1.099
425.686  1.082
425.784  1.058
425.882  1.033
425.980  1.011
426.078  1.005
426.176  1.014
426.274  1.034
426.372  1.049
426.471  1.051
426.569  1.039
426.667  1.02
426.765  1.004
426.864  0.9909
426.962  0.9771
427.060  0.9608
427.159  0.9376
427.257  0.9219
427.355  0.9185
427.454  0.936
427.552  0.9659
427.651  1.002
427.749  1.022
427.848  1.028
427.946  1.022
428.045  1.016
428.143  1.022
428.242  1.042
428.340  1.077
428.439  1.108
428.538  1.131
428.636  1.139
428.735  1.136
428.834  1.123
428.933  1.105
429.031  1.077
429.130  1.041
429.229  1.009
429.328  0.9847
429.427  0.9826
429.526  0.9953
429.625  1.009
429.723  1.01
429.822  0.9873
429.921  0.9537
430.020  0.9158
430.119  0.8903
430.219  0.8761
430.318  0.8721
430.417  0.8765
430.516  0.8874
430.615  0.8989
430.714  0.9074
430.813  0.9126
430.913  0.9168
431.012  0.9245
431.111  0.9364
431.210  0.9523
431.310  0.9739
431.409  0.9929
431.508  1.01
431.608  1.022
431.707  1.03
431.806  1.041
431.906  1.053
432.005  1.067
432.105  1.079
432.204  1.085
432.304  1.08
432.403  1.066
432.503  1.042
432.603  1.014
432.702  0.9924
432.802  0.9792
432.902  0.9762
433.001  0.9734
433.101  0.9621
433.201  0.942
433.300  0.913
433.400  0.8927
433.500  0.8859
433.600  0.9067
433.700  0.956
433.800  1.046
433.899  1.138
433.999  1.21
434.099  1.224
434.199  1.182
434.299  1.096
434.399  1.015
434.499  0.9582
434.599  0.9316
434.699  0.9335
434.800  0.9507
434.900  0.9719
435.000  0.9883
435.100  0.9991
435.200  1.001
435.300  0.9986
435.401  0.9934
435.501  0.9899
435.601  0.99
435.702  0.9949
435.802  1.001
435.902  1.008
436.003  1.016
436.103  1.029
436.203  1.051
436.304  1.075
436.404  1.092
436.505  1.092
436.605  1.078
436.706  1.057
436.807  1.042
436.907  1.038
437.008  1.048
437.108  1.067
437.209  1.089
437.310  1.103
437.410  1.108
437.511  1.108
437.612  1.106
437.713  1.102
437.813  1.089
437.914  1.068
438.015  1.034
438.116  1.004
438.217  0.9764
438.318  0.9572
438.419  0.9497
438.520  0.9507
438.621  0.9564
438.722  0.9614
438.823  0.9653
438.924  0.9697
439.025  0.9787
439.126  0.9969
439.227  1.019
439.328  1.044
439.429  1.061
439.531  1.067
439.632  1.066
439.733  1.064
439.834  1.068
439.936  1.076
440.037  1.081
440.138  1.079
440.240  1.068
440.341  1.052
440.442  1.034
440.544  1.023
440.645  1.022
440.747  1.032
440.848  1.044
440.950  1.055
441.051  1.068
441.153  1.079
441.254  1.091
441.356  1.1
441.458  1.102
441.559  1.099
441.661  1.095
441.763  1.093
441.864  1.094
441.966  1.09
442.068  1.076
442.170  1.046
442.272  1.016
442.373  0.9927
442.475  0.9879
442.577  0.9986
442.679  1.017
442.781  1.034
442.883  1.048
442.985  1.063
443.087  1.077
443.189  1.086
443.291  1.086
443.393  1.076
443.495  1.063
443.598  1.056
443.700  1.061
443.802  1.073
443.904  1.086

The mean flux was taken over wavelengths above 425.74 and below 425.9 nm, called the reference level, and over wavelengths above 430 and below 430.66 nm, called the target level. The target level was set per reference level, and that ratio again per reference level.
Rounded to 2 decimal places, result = 0.81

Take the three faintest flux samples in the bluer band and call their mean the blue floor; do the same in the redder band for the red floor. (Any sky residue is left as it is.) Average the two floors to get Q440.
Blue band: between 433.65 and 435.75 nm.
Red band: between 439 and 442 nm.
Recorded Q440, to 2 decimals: 0.97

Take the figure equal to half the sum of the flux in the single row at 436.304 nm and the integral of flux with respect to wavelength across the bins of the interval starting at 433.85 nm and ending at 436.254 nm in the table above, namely 1.8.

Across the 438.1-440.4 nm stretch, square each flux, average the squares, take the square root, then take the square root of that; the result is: 1.01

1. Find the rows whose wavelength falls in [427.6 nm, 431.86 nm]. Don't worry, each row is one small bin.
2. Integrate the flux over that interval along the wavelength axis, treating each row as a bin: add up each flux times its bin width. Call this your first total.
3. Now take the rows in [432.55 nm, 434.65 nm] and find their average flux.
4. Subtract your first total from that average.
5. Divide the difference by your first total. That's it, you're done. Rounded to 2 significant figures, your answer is -0.76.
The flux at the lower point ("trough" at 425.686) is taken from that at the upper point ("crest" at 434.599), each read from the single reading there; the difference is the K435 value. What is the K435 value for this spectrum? -0.15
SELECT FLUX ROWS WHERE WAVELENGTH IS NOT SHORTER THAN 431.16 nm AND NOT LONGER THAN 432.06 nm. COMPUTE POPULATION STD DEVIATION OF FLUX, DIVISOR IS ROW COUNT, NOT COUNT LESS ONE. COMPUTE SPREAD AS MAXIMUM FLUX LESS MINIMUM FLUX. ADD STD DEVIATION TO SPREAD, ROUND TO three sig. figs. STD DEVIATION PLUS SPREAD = 0.150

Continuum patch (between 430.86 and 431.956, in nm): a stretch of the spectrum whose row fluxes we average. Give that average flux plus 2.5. 3.49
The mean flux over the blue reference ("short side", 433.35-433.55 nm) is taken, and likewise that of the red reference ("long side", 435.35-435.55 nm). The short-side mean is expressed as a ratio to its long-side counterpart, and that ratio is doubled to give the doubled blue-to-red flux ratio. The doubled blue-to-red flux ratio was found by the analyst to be 1.79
